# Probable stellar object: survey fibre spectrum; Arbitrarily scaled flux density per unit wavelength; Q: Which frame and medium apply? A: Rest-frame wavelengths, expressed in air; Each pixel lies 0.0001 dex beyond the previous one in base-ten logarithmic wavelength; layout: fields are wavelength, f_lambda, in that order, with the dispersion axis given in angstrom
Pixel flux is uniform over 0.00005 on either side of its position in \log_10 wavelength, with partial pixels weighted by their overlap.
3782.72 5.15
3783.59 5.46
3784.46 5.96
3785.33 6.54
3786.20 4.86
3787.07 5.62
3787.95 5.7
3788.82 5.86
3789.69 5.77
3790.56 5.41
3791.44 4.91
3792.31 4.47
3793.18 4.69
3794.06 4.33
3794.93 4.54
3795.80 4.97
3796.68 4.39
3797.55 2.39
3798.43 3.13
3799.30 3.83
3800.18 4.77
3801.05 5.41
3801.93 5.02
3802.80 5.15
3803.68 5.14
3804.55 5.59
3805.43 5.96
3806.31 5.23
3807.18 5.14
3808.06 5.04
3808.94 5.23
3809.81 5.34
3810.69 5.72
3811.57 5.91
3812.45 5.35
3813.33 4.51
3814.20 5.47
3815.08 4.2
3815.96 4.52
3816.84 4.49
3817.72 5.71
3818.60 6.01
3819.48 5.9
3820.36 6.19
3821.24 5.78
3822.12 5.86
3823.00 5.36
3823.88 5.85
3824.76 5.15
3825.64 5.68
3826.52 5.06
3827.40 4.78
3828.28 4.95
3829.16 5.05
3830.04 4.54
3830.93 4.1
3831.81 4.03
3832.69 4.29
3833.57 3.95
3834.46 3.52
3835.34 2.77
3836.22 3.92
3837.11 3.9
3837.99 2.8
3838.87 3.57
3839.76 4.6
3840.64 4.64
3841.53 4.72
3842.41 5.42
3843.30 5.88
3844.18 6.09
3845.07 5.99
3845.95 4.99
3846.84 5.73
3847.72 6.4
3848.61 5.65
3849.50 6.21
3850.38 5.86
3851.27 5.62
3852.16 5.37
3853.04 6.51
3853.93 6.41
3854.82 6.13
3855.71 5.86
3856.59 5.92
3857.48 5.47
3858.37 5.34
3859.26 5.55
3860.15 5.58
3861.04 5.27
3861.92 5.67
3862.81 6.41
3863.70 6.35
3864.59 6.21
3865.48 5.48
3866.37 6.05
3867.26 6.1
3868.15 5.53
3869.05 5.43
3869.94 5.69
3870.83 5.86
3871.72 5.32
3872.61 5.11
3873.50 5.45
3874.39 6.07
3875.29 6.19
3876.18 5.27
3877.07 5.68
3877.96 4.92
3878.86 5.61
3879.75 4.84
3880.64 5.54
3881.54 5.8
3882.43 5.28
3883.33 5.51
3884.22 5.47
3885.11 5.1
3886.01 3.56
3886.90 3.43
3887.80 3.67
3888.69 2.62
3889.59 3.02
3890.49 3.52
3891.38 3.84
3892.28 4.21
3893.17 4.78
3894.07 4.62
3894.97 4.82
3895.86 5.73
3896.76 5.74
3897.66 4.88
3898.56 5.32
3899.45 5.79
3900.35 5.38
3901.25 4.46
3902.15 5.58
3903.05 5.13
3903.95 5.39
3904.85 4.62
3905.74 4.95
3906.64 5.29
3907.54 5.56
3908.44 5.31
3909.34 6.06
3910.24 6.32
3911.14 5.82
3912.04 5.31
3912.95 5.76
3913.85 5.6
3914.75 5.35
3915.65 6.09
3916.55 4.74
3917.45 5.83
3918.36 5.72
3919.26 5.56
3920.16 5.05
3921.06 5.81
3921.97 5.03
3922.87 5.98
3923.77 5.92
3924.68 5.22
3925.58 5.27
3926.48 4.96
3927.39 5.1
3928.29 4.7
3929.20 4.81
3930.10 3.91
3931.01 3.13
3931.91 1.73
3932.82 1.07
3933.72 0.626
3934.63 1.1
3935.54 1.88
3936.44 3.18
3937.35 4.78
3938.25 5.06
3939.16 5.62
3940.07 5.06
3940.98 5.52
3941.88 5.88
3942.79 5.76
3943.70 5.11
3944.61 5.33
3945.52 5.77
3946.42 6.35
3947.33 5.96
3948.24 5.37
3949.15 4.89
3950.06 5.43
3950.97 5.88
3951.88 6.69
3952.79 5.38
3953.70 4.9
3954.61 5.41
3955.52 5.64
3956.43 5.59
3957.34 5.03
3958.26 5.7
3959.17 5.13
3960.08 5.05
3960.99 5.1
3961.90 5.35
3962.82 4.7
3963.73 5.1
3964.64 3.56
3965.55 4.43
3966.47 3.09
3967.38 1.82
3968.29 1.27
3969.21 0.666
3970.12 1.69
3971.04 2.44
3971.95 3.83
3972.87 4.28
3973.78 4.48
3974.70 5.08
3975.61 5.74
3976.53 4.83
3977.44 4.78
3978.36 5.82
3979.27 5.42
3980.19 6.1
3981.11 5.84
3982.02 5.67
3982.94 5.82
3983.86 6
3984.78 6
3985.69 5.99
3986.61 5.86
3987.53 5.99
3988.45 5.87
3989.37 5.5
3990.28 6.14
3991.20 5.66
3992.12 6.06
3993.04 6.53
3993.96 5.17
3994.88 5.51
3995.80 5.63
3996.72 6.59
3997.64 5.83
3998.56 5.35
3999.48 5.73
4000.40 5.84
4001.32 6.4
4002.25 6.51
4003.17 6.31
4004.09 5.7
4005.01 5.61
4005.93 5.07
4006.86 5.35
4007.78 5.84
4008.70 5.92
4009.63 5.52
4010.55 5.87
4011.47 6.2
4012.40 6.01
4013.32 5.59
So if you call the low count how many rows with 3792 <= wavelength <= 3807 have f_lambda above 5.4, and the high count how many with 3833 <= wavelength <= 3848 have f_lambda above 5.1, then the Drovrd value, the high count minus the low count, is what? 3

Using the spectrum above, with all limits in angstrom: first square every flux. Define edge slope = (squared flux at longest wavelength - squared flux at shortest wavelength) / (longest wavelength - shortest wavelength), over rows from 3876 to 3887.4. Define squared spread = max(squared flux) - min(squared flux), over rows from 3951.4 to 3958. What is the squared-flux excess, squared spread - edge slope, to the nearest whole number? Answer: 22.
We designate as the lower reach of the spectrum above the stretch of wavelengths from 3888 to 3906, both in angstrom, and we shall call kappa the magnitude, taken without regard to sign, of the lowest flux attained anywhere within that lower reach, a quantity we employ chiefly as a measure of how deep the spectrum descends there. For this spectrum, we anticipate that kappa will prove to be 2.6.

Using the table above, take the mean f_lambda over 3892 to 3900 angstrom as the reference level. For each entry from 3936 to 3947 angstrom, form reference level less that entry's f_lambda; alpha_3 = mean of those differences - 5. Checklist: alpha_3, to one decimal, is -5.2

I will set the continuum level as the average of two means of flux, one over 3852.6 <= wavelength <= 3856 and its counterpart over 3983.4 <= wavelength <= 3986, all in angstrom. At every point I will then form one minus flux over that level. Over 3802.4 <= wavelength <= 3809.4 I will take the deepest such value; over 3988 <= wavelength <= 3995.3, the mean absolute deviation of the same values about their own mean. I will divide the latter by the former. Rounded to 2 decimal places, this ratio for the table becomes 0.32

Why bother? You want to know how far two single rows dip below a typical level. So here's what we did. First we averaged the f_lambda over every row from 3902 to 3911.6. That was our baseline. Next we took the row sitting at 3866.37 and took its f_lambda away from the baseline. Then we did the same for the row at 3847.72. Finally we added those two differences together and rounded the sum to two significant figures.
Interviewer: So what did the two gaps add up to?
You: -1.5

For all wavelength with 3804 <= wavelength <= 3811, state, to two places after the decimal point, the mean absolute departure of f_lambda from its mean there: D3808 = 0.26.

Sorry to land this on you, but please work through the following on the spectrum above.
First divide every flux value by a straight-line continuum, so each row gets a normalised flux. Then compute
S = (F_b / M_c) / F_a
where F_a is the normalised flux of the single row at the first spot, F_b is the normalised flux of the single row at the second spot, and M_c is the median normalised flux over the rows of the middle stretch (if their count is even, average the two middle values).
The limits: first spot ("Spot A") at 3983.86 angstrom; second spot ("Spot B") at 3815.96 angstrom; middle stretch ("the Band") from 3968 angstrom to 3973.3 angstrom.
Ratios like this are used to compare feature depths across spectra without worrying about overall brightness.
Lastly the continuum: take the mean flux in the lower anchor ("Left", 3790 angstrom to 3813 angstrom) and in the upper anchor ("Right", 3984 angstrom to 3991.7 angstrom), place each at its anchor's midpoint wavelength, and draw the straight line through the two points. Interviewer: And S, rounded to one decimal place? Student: 2.5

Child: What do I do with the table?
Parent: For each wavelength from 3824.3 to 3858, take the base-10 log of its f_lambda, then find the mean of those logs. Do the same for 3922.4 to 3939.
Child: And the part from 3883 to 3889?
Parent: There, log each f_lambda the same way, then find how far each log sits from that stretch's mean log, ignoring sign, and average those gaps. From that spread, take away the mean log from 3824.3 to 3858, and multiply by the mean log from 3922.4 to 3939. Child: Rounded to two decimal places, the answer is -0.30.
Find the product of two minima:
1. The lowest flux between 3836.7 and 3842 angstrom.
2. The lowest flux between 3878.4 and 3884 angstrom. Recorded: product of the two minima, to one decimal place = 13.6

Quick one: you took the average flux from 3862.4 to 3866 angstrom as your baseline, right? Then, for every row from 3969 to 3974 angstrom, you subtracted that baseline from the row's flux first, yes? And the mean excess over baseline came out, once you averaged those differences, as -3.2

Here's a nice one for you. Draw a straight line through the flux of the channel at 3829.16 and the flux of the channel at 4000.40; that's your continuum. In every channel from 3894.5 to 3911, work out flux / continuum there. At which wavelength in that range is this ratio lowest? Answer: 3901.25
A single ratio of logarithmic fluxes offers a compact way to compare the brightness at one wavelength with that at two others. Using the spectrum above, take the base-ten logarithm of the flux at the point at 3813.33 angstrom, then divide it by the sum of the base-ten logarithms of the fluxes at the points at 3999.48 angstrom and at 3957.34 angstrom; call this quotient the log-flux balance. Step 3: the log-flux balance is 0.45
